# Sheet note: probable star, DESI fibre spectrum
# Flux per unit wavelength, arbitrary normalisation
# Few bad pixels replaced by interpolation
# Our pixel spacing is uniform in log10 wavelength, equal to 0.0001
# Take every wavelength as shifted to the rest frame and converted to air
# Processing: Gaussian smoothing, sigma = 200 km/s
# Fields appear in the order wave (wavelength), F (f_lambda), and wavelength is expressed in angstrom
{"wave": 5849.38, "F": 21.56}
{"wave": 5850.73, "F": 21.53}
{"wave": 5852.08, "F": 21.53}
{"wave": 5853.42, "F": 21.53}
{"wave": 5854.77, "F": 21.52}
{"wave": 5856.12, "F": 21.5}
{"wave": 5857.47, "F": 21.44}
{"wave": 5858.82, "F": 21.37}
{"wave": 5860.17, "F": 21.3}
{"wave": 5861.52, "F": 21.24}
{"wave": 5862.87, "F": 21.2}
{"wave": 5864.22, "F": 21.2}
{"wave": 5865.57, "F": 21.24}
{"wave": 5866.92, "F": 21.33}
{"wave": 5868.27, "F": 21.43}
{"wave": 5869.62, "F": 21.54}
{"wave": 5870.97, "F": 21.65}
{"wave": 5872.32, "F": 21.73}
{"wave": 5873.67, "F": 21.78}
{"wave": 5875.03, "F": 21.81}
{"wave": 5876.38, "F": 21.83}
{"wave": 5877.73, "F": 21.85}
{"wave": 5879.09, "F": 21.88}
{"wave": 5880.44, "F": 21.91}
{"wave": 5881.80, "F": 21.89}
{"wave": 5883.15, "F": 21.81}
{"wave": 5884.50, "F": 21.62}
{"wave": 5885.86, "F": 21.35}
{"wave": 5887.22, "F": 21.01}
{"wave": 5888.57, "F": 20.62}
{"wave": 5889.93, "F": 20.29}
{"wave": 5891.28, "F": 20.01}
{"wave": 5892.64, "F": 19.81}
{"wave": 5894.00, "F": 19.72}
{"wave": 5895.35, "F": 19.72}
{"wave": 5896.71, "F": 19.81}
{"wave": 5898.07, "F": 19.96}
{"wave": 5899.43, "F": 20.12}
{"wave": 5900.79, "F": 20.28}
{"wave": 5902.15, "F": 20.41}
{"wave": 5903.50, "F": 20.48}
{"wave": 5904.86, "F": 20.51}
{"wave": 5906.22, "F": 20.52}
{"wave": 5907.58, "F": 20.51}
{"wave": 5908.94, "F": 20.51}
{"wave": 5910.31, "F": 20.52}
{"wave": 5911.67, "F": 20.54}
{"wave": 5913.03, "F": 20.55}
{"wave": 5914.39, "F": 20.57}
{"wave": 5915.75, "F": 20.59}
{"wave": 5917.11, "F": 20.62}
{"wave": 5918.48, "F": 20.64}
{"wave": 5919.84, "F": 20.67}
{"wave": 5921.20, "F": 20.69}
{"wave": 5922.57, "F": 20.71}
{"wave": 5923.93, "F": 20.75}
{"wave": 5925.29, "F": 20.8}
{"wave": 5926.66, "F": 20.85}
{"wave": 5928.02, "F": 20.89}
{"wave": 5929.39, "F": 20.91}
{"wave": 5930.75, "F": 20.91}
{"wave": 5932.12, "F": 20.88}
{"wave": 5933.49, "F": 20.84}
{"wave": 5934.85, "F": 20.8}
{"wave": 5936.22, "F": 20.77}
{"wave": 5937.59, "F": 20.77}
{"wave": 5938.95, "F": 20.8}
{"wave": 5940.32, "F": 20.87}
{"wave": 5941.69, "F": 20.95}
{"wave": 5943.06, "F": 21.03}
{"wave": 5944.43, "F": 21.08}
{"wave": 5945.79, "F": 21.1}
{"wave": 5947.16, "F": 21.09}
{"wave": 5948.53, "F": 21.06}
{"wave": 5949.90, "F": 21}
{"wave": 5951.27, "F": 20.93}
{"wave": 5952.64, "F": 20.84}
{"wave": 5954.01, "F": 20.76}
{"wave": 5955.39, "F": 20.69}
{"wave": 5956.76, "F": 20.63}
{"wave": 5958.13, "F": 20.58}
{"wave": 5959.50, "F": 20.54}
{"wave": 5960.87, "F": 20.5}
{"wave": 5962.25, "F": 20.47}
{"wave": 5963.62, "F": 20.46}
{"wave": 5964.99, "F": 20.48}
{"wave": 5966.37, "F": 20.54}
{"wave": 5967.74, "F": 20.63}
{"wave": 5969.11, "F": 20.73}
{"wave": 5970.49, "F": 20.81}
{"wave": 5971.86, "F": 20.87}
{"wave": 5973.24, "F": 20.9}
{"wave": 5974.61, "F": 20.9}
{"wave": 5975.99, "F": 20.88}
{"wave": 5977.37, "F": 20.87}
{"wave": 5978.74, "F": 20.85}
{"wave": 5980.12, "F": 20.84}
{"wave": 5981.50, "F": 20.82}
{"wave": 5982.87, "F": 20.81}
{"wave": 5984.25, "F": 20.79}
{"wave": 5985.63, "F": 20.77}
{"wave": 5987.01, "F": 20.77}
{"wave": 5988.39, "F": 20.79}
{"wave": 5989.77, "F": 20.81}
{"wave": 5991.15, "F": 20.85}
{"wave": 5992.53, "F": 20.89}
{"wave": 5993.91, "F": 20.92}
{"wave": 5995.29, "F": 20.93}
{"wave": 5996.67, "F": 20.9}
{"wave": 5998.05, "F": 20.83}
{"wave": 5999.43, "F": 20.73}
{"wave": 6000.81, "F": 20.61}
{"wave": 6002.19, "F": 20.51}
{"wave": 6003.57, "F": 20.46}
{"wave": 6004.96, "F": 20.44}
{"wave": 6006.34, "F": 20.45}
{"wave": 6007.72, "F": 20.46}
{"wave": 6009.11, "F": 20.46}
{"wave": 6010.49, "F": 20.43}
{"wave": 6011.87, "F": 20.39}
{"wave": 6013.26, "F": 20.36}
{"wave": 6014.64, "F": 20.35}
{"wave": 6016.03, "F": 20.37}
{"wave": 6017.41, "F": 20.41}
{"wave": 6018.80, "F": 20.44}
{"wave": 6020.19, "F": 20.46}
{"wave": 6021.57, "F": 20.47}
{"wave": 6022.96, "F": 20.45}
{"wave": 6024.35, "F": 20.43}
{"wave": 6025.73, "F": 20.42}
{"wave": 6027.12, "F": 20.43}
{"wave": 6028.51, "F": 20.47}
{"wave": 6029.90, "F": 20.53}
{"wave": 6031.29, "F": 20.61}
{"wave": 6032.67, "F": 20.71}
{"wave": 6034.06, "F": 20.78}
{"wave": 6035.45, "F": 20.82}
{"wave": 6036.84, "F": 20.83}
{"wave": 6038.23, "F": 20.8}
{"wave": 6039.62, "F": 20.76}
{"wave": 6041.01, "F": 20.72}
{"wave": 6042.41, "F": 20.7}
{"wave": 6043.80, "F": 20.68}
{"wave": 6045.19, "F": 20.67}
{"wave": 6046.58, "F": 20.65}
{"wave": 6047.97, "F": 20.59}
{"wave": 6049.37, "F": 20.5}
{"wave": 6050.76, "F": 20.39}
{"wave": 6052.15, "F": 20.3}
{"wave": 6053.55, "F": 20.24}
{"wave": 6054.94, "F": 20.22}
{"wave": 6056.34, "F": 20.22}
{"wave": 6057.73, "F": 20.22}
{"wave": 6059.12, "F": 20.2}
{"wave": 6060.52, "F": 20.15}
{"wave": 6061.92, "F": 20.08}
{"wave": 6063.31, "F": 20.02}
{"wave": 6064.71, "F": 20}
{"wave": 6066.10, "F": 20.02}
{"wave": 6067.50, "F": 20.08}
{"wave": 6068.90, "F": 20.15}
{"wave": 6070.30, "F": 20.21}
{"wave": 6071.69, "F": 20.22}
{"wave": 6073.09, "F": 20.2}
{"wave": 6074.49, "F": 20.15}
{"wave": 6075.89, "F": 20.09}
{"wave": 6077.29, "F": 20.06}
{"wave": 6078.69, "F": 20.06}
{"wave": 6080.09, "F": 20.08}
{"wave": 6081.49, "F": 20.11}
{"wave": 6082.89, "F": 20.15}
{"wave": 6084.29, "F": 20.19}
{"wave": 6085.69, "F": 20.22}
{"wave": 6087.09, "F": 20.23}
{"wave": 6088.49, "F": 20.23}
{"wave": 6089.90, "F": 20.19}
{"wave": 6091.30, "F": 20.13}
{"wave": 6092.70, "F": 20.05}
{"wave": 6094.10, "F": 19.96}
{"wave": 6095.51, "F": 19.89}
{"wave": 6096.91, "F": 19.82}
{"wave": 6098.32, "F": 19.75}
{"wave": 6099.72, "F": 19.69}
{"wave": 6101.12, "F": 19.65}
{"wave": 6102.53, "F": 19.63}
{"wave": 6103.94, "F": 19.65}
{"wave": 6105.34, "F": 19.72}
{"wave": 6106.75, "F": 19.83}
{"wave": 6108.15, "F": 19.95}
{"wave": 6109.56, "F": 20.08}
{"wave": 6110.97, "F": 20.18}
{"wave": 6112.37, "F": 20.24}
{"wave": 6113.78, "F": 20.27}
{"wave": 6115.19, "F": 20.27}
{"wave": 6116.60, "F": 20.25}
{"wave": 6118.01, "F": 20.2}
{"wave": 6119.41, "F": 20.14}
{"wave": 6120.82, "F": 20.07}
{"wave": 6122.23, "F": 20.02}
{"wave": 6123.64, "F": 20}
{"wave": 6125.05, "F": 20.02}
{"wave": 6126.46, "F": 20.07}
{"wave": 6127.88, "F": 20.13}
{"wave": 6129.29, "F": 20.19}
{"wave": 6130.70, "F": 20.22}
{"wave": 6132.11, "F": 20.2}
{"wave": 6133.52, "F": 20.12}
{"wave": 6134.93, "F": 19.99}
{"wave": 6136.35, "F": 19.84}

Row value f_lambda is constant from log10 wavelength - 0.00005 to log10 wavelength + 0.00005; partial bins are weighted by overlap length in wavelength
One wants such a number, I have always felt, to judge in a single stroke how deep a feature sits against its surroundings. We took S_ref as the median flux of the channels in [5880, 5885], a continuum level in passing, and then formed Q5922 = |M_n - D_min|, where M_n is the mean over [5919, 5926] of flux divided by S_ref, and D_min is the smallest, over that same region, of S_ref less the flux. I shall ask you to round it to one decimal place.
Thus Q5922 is 0.1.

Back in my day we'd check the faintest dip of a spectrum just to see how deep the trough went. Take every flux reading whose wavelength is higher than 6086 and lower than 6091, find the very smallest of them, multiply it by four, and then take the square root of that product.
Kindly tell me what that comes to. 8.99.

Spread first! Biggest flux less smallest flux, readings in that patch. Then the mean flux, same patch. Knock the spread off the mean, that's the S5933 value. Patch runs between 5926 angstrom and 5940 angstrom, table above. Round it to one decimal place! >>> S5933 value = 20.7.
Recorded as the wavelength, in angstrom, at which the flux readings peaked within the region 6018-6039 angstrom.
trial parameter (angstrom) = 6036.84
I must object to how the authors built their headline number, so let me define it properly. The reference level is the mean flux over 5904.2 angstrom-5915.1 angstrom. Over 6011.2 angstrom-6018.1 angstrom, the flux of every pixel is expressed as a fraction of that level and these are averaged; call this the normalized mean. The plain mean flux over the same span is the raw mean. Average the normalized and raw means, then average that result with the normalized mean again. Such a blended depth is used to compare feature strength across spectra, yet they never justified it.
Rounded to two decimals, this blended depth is 5.84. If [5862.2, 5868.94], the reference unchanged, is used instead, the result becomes 6.10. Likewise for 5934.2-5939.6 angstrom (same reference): 5.96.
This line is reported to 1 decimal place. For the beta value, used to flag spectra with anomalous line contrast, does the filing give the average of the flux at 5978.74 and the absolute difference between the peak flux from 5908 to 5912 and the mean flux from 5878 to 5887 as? 11.0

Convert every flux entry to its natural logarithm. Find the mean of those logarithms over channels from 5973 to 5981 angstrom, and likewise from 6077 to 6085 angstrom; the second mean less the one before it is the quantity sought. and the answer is -0.04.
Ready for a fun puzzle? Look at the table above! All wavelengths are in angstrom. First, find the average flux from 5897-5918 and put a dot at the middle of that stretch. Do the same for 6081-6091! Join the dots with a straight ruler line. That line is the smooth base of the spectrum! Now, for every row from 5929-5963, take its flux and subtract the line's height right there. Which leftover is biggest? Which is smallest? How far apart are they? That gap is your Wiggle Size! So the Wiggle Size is 0.61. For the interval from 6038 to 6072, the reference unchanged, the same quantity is 0.76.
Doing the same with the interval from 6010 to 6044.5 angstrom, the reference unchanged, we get 0.51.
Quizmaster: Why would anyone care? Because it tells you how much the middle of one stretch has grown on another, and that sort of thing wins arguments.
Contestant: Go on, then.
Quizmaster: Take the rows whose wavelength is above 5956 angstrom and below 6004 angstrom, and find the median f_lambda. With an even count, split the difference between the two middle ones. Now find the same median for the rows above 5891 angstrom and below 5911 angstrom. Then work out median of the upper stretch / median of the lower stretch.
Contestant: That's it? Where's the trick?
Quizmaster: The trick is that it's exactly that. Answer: 1.03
